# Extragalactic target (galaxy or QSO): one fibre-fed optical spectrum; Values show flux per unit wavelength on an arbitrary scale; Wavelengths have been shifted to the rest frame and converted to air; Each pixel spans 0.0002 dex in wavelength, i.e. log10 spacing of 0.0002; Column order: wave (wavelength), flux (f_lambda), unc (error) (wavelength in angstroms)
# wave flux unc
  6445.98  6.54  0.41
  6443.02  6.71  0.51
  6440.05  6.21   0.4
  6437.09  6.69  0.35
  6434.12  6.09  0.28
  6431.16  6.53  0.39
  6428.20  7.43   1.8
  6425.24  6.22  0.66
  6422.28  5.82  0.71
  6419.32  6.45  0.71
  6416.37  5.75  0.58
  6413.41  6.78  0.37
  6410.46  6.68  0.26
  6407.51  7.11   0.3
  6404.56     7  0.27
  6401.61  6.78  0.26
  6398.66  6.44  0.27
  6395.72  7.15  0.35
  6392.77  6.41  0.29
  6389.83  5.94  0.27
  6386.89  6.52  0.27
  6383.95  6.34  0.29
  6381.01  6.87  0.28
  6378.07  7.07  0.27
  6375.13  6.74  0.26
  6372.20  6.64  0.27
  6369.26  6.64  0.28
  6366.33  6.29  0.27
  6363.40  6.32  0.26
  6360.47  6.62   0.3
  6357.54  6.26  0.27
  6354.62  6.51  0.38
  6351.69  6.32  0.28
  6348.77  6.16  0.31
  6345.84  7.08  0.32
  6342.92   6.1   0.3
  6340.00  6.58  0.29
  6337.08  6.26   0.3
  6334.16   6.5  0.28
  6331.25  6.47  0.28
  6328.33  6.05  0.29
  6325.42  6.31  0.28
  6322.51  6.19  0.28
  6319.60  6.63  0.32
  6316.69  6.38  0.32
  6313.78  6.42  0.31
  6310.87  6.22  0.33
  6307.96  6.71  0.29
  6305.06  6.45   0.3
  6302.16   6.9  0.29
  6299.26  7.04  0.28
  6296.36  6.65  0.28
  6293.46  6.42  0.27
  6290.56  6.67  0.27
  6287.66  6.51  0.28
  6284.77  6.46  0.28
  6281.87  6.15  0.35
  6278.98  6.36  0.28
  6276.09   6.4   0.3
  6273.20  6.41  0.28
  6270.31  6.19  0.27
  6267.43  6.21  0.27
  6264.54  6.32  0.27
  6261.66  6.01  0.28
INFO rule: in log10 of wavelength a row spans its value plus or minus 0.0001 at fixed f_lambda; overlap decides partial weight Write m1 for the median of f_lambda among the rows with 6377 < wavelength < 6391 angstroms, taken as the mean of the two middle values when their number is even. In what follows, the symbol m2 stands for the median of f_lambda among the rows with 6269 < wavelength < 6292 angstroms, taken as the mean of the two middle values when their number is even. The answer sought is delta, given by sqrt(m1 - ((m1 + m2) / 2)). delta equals 0.24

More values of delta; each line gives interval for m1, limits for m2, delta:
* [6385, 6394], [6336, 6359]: 0.24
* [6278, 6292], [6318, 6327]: 0.27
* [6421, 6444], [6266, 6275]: 0.29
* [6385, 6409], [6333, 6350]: 0.37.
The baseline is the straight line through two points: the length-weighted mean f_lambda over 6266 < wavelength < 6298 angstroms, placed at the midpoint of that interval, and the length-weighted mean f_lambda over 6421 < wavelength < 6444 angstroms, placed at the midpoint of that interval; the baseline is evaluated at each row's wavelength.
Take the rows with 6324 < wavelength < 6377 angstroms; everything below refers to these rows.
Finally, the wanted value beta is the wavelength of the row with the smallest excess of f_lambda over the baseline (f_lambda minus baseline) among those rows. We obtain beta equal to 6328.33 angstroms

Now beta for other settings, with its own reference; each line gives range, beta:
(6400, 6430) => 6416.37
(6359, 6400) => 6389.83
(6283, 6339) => 6328.33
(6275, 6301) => 6281.87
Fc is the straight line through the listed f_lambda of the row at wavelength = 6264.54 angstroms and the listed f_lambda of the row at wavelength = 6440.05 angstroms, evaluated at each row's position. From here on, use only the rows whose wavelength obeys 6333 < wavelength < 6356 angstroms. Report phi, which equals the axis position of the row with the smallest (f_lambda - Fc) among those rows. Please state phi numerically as 6342.92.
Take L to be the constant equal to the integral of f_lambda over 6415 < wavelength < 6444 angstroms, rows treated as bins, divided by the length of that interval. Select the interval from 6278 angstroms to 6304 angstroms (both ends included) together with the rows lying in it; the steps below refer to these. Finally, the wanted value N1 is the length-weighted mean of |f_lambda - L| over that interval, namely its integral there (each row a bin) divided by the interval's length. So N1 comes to 0.25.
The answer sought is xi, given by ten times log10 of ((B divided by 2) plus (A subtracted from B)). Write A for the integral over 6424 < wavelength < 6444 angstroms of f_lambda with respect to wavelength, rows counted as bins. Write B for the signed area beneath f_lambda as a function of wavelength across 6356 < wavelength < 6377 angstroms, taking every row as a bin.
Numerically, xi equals 18.7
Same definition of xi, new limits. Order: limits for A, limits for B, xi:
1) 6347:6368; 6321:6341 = 17.5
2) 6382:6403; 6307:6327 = 17.4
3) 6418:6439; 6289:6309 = 18.1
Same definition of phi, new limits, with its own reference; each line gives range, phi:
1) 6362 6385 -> 6366.33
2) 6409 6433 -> 6416.37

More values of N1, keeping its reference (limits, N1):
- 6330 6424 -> 0.30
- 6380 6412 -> 0.36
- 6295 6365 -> 0.22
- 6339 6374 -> 0.22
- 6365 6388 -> 0.29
